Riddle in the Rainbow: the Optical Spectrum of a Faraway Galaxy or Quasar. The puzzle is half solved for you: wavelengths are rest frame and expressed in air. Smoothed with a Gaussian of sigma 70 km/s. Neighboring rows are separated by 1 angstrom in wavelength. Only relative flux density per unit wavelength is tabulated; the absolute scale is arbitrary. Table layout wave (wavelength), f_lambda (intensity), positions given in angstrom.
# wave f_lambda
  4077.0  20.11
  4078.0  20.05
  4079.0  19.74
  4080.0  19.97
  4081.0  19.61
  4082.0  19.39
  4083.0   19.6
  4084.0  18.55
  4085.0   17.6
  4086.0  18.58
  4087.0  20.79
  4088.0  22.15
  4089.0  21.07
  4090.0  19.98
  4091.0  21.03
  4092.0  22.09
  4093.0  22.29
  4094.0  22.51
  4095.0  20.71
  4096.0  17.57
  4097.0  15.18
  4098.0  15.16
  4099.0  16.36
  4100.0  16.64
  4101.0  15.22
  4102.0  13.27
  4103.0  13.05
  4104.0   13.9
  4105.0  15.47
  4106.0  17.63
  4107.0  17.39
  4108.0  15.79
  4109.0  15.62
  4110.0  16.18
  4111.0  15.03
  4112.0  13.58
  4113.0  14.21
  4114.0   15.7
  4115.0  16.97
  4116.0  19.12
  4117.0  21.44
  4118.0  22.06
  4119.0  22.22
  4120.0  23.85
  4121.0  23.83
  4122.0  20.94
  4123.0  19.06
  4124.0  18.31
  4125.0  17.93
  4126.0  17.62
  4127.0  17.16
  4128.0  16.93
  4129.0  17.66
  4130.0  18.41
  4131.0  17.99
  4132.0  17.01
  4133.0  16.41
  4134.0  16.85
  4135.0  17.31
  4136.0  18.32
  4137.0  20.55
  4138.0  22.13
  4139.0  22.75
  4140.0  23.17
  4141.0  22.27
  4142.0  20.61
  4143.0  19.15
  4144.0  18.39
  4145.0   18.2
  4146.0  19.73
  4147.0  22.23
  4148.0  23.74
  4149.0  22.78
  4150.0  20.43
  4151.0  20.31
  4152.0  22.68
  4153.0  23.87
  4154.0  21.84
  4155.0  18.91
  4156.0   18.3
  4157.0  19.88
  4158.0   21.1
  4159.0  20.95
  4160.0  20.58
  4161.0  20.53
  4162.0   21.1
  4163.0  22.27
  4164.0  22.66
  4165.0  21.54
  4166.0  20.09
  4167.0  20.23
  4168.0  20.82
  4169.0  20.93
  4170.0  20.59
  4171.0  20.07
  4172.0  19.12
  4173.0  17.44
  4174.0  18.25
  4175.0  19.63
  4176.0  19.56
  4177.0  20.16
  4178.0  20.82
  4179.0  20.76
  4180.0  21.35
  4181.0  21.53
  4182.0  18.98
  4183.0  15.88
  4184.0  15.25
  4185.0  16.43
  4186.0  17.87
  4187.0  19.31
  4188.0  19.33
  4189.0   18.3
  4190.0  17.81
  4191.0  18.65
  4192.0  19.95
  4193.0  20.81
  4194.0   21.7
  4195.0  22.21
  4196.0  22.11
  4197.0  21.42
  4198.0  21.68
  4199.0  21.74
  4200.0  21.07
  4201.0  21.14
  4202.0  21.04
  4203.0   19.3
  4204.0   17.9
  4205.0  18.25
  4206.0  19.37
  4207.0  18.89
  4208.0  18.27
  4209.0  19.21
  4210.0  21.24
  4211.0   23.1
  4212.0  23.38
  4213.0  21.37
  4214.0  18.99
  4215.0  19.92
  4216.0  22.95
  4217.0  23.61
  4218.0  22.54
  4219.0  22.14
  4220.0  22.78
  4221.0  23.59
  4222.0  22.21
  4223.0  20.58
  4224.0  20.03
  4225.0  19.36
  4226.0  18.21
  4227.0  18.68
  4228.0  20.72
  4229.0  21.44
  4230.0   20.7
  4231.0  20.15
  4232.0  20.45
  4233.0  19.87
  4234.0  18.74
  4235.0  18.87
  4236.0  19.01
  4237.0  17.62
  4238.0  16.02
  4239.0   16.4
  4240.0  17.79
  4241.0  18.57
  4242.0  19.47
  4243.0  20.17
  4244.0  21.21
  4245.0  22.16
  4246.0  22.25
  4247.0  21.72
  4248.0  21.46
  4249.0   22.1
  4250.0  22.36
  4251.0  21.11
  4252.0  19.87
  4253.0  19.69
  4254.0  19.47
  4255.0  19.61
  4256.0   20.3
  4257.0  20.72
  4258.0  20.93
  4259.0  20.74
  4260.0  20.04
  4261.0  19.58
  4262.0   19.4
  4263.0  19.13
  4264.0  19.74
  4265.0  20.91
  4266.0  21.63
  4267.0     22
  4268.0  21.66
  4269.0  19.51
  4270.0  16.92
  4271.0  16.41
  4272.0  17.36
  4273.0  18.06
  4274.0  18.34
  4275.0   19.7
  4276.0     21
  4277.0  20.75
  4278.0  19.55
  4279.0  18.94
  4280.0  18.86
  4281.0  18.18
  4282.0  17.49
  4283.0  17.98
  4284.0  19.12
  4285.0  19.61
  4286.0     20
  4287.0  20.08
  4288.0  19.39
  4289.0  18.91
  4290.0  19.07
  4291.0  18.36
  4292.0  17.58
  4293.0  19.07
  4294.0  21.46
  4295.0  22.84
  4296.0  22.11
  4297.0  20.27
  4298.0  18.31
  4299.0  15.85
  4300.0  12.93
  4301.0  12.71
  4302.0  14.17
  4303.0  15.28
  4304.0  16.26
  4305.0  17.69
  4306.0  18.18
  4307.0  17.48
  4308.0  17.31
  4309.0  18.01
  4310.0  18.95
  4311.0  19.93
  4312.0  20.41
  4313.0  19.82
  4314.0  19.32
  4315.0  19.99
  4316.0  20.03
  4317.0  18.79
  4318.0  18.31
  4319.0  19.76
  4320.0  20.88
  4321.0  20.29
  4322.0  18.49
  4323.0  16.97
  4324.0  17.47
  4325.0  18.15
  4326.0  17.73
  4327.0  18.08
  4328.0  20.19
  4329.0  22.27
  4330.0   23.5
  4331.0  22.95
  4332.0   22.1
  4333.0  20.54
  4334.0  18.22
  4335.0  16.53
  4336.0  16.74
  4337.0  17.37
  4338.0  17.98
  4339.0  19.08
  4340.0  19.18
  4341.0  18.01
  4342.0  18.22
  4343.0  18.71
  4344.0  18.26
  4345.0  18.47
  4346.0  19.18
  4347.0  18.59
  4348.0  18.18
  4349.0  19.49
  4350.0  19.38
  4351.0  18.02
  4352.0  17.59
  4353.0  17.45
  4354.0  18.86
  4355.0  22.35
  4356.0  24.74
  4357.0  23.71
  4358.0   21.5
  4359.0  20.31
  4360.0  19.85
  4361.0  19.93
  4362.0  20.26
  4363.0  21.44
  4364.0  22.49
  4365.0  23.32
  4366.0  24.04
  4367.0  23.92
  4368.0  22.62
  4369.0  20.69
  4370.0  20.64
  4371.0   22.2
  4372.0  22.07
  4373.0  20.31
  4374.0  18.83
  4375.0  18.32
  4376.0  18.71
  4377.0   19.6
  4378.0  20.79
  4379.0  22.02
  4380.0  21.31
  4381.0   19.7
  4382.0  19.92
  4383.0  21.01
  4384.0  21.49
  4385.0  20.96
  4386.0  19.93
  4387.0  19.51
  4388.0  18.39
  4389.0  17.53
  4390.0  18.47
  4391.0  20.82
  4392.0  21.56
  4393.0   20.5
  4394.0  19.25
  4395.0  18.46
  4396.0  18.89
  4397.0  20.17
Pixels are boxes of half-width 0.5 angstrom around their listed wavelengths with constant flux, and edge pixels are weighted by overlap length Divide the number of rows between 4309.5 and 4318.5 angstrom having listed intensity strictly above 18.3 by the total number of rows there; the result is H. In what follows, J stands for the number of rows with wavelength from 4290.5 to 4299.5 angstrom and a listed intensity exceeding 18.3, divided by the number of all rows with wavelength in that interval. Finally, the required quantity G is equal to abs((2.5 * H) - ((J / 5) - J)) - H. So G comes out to 2.1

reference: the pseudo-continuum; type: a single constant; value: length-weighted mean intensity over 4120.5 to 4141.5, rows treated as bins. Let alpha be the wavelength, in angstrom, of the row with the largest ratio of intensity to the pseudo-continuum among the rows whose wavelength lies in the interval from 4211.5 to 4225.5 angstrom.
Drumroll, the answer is 4217.0 angstrom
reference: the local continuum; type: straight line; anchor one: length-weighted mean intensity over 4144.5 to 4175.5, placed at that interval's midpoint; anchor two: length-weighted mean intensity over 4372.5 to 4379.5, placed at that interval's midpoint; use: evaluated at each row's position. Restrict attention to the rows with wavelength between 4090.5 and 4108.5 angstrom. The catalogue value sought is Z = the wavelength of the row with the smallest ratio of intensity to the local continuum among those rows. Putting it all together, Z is 4103.0 angstrom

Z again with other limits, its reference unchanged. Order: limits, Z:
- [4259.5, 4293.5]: 4271.0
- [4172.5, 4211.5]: 4184.0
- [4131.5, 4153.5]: 4133.0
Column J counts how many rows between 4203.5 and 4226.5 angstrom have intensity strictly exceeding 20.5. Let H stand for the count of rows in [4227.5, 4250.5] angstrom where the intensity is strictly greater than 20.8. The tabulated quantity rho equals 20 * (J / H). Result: 30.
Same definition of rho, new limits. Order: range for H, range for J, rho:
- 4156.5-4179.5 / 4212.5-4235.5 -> 27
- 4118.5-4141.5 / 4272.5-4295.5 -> 10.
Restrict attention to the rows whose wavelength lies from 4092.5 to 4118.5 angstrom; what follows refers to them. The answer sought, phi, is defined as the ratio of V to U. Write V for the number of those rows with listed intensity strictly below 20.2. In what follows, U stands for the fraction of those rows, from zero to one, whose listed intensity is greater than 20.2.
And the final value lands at 109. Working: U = 0.2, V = 21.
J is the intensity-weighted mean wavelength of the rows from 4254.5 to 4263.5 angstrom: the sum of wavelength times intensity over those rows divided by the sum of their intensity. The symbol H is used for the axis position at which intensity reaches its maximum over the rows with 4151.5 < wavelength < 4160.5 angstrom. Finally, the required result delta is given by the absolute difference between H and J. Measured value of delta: 106.0 angstrom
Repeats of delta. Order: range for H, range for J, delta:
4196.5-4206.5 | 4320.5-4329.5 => 126.1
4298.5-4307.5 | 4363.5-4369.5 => 60.5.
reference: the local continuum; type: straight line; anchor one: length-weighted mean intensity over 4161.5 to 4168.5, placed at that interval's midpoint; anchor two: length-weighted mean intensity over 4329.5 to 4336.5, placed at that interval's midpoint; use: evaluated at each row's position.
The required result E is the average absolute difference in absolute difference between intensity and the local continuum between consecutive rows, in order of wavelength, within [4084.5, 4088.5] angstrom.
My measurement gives 1.27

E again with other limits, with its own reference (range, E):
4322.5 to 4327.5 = 0.49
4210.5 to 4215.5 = 1.17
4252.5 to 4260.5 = 0.29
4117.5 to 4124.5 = 1.02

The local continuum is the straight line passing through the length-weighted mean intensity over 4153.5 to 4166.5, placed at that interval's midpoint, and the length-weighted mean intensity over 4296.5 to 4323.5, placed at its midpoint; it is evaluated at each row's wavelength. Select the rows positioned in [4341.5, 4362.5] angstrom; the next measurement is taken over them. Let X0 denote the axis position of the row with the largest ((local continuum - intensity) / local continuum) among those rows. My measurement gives 4353.0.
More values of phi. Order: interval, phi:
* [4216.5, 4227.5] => 6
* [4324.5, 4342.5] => 47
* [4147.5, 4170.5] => 5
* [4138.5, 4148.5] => 7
